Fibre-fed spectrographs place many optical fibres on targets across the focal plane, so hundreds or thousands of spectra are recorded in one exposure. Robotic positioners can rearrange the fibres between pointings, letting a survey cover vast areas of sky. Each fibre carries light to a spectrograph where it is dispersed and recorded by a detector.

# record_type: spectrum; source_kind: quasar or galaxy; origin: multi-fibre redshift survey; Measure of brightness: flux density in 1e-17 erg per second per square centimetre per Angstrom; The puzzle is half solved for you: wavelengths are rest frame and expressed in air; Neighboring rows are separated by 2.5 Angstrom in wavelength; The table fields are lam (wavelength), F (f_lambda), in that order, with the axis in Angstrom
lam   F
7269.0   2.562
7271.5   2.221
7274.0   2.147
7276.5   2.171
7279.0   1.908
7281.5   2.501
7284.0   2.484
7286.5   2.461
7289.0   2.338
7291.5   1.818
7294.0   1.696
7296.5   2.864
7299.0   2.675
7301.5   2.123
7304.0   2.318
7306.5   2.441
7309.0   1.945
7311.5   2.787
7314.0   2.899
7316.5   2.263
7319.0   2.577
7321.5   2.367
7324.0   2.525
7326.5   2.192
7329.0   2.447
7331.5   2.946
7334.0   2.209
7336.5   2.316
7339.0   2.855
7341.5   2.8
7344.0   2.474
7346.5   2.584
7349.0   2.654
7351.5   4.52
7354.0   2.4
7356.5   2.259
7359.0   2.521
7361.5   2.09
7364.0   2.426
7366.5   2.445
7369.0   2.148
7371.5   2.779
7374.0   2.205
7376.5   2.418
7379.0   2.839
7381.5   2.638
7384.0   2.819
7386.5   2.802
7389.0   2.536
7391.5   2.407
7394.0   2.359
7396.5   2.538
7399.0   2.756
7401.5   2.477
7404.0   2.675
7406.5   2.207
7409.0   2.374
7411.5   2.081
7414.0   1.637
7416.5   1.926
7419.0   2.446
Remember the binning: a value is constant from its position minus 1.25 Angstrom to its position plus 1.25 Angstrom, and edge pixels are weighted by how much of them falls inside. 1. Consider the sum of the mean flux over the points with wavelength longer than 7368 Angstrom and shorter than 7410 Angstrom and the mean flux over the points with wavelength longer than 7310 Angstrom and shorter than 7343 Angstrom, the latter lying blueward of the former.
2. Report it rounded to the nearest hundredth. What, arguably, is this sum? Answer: 5.08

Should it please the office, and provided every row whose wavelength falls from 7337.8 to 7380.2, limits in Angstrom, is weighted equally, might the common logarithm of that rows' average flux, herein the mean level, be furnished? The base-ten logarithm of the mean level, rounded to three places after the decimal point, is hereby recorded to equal 0.417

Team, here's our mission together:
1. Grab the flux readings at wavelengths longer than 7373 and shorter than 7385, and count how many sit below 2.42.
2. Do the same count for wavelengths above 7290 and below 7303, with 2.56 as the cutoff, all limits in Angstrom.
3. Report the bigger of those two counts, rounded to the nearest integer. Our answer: 3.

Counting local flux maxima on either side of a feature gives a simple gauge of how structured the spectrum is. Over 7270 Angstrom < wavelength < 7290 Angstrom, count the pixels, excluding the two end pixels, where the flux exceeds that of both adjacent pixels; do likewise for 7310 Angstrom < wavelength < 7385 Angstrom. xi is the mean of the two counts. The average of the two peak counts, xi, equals 6.0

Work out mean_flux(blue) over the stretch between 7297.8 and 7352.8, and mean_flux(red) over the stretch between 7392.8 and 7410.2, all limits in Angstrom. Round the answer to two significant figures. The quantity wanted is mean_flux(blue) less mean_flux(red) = 0.10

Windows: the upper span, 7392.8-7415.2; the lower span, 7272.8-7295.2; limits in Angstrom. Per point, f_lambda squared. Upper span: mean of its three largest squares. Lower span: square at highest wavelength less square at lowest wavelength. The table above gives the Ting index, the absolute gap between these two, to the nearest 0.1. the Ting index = 8.8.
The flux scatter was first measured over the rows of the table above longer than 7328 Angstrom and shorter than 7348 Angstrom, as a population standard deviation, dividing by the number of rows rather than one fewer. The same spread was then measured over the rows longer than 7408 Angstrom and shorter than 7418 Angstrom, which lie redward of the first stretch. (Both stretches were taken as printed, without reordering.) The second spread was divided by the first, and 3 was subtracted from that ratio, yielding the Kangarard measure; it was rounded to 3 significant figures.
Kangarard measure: -1.93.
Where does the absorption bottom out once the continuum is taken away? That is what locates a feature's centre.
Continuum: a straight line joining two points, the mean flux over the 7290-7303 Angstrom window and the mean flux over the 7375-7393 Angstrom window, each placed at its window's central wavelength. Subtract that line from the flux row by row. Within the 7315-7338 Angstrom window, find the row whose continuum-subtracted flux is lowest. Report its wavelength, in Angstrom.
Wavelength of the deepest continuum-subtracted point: 7334.0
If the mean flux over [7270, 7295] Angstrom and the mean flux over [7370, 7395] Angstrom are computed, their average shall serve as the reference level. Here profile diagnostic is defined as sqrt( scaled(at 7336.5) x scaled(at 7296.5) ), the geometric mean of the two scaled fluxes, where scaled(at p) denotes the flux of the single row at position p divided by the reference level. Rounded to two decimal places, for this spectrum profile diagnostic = 1.08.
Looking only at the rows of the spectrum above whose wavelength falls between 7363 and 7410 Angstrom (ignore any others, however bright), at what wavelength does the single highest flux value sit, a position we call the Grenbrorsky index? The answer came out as 7379.0 Angstrom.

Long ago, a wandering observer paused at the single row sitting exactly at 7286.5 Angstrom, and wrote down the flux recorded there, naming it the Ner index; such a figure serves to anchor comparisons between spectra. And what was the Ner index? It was 2.461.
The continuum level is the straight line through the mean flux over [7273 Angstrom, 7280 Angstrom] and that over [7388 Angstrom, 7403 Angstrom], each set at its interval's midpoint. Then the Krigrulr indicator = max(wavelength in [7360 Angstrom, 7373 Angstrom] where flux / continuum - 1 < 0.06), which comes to 7369.0 Angstrom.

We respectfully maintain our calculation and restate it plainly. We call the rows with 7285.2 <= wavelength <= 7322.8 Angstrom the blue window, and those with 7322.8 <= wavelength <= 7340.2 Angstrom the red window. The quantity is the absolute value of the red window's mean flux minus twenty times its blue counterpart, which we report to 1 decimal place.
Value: 44.9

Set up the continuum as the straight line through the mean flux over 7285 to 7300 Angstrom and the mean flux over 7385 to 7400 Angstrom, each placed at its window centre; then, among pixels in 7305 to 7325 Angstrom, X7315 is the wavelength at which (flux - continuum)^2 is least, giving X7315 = 7321.5 Angstrom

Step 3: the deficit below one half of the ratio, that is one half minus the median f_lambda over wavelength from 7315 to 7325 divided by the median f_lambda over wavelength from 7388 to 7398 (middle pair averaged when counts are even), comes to -0.49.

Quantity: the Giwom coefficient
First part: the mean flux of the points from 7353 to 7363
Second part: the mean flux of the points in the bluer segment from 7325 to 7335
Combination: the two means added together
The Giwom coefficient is 4.77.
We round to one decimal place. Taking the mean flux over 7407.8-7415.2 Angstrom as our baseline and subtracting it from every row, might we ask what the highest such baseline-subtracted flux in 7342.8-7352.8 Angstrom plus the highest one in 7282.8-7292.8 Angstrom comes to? 2.9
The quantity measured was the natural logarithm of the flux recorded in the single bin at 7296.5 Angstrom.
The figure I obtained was 1.05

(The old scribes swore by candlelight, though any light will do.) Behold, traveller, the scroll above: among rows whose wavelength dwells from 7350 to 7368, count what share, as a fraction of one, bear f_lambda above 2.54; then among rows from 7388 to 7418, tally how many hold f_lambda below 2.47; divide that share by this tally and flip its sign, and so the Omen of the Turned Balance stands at -0.020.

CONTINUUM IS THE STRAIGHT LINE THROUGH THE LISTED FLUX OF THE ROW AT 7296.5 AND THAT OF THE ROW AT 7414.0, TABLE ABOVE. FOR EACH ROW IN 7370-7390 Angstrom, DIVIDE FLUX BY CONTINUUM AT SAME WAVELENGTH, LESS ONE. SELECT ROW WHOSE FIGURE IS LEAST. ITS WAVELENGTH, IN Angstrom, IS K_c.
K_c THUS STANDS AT 7374.0 Angstrom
